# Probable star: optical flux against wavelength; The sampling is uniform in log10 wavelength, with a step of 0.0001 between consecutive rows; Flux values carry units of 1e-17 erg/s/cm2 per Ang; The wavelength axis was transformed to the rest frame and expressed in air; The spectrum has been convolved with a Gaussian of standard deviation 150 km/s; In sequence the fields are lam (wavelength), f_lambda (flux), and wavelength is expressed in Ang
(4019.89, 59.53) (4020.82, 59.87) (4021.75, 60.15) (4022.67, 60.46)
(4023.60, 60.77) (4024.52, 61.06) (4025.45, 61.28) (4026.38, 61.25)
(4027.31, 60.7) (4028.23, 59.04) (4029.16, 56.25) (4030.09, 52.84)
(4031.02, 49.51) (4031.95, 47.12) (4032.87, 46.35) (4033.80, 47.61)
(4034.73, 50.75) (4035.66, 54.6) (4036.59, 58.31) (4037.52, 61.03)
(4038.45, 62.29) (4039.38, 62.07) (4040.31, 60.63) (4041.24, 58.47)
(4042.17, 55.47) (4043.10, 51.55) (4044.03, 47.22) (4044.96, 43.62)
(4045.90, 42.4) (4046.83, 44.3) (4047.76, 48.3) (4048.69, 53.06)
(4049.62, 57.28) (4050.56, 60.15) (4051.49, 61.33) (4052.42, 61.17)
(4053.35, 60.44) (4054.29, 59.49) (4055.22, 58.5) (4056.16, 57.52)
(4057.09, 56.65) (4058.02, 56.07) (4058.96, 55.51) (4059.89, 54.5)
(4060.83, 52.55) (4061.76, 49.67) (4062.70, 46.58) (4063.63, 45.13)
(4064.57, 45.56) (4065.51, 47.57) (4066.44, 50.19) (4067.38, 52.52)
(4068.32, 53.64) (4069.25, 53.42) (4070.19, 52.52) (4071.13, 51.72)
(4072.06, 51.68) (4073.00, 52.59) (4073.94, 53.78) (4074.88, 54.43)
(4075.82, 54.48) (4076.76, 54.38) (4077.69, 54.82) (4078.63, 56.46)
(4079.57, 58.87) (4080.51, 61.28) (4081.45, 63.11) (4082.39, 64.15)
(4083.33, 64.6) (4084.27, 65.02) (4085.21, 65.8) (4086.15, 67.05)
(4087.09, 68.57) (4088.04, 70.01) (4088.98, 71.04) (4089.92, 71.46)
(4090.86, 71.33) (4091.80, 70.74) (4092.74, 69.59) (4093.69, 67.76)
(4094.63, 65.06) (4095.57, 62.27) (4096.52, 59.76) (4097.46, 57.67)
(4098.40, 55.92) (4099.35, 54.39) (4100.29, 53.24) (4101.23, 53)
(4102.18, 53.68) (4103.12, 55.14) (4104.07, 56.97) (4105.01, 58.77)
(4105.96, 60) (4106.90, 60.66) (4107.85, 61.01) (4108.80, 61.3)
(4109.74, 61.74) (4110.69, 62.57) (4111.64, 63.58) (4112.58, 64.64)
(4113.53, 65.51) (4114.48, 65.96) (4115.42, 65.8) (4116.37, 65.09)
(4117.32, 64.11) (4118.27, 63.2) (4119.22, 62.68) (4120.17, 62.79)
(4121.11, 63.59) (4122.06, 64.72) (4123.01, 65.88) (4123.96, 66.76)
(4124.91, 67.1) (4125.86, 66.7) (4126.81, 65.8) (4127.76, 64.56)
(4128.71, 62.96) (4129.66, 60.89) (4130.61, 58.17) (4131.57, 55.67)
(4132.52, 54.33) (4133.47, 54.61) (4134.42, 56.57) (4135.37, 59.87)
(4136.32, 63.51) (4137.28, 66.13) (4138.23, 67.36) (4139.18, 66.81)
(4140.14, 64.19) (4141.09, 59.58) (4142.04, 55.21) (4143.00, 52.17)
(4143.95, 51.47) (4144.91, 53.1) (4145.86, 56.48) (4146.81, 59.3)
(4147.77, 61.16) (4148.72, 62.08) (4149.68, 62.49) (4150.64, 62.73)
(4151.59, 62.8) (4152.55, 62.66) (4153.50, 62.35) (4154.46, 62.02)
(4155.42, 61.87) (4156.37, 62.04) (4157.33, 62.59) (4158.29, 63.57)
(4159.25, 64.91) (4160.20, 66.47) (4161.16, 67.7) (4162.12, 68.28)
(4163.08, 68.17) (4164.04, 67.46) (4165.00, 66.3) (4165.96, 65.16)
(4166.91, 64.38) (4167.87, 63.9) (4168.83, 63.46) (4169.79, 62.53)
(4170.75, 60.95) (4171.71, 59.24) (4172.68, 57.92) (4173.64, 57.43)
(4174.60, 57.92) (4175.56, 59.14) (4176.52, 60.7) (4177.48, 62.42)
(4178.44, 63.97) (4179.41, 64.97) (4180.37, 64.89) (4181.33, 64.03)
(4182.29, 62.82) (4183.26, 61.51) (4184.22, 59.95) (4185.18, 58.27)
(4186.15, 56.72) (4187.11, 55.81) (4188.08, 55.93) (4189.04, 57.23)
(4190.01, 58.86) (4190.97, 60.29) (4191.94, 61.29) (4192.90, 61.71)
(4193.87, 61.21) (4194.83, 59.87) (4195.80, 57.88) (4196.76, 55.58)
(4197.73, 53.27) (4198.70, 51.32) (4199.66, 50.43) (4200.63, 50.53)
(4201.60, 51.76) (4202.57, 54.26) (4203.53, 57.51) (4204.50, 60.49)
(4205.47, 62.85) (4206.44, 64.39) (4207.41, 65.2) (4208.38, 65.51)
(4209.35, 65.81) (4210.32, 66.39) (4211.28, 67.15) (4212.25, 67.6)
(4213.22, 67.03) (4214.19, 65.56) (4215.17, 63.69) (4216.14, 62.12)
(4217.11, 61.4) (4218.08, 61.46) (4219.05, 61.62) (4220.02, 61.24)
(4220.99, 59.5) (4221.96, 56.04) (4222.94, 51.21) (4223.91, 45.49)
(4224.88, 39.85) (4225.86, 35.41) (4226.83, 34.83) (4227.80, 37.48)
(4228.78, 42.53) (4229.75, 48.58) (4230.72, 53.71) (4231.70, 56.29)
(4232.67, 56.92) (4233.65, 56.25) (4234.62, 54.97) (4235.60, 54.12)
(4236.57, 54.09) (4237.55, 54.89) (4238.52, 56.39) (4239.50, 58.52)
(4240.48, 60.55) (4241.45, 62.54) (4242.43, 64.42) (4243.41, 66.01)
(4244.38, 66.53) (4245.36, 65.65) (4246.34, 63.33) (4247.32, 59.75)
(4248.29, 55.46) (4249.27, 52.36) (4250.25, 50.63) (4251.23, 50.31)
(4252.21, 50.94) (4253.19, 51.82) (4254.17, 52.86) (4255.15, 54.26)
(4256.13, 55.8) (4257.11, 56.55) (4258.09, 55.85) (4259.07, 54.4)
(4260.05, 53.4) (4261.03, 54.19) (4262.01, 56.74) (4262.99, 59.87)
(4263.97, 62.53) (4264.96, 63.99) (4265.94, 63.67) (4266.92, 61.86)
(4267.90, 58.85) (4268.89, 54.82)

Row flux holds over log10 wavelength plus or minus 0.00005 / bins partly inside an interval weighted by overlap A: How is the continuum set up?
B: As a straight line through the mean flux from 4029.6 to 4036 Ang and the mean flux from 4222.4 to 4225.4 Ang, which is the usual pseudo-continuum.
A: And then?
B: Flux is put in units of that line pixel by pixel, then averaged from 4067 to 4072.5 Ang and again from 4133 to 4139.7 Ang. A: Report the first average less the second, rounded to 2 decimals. -0.23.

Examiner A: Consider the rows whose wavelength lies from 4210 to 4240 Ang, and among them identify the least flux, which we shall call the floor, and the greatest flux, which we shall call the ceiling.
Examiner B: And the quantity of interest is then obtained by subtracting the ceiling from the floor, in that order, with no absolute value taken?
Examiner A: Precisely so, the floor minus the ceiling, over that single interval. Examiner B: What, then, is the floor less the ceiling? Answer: -33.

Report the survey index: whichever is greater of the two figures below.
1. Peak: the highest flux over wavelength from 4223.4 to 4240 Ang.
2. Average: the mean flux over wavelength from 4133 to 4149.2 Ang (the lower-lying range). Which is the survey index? 59.4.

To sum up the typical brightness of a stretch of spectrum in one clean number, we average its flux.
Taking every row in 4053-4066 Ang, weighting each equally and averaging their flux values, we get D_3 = 53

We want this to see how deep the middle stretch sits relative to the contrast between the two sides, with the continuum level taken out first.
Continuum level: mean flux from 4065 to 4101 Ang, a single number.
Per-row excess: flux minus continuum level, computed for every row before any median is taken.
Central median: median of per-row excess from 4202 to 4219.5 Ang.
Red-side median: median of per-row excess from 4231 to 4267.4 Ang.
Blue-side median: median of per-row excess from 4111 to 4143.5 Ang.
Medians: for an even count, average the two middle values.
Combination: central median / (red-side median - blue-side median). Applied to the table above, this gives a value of -0.6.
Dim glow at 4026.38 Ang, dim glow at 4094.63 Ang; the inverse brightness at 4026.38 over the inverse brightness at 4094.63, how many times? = 1.06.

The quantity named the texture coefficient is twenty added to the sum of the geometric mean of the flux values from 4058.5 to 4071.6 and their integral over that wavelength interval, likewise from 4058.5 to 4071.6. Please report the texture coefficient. 736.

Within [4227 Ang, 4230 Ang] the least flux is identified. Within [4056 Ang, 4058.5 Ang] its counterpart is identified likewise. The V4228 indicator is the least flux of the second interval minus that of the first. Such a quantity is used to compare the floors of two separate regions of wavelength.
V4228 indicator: 19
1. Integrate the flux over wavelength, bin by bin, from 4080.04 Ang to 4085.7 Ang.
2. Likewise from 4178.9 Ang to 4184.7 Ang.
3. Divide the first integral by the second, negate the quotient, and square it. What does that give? 0.98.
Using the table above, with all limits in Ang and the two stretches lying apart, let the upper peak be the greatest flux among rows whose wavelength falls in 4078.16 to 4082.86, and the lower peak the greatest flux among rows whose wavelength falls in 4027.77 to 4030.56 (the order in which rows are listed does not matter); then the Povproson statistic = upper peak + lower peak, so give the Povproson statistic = 123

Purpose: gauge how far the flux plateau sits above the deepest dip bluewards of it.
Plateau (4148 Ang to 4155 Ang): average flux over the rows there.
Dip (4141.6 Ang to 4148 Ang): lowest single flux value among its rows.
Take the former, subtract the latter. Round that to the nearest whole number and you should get 11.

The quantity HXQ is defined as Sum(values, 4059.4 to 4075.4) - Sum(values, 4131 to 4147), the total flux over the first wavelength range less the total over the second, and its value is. -128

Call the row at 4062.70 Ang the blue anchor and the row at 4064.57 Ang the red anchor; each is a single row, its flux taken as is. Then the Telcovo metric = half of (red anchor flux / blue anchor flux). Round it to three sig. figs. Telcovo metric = 0.489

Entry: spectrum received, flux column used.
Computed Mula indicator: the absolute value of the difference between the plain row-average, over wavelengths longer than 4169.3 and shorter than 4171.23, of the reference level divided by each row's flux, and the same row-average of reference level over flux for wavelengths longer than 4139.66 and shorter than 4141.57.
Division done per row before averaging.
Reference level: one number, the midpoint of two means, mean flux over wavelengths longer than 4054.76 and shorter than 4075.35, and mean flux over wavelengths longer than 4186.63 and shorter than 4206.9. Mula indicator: 0.001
